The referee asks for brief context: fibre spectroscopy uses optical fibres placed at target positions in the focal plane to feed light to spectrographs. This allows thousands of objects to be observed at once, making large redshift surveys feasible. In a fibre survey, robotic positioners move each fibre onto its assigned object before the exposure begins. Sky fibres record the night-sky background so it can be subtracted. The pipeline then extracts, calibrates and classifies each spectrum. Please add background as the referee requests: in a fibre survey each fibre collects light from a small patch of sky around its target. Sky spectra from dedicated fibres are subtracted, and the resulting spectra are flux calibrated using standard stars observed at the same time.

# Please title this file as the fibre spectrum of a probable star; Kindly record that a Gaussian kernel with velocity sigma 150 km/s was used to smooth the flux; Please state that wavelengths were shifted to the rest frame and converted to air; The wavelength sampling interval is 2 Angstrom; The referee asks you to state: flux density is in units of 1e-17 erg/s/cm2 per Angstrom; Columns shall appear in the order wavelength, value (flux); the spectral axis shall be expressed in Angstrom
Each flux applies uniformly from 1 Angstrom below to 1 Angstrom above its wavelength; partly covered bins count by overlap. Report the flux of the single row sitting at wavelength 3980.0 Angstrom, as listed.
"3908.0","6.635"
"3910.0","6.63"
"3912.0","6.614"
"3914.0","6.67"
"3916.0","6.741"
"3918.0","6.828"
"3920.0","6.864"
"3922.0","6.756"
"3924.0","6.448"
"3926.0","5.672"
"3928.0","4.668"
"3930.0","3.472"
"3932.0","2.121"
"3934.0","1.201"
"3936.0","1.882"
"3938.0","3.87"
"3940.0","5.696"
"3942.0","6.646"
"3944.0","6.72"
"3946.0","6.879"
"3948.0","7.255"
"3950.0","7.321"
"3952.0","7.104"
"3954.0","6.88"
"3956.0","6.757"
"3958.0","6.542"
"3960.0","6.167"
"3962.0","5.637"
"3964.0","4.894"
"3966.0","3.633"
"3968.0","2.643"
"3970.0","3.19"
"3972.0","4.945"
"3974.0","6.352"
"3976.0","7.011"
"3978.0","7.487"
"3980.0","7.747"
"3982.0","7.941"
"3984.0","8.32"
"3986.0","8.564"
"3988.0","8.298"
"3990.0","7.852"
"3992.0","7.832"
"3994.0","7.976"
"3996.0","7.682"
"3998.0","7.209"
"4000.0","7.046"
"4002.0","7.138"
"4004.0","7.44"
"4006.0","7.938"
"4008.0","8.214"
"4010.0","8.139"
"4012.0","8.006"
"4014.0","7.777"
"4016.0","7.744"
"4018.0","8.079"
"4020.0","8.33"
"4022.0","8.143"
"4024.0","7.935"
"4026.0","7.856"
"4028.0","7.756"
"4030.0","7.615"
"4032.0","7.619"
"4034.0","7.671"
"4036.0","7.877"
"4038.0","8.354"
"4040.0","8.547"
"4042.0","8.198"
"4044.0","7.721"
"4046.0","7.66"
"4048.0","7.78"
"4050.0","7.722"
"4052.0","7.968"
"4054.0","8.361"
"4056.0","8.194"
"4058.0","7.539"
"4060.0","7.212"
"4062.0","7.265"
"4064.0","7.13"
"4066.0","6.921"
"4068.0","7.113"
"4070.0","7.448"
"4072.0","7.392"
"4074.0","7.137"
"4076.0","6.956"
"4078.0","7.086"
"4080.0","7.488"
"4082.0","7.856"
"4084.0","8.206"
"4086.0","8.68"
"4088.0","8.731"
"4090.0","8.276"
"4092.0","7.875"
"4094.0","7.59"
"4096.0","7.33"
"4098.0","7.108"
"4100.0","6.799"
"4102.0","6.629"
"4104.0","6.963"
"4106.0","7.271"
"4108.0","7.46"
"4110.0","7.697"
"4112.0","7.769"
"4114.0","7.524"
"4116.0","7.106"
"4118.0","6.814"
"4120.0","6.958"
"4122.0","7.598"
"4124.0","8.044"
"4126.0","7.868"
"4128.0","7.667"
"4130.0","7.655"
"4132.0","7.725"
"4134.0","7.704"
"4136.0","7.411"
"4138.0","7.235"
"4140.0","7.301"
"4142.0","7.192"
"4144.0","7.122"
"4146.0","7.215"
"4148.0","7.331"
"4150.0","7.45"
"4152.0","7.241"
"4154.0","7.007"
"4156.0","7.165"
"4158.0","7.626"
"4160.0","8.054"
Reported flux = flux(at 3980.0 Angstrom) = 7.747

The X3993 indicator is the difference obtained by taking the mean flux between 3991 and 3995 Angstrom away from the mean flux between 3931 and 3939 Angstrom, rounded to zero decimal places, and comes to -6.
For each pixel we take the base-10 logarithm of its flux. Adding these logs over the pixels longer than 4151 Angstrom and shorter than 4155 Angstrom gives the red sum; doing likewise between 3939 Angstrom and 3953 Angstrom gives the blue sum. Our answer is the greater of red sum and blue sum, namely 5.8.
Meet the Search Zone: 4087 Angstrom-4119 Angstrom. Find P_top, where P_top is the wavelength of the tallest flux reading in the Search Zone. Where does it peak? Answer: 4088.0 Angstrom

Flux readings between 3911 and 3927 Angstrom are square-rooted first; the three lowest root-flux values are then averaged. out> 2.50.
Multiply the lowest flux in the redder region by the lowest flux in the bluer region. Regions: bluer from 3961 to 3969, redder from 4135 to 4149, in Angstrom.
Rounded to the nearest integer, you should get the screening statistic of 19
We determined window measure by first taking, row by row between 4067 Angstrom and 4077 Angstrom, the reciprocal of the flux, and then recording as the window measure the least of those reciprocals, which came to 0.134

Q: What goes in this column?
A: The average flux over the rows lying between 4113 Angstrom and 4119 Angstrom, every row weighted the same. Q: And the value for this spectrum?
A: 7.15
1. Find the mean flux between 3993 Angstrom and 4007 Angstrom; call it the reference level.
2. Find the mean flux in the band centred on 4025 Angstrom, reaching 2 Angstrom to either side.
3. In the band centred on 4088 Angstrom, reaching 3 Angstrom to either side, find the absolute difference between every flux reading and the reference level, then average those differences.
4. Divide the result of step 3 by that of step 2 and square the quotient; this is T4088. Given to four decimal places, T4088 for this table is 0.0185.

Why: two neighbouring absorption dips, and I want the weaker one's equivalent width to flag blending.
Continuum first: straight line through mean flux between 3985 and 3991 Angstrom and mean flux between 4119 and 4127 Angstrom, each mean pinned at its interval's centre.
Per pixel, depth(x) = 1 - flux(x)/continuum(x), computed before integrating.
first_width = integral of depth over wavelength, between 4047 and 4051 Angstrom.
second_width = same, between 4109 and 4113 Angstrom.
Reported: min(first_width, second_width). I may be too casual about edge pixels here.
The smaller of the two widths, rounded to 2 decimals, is -0.03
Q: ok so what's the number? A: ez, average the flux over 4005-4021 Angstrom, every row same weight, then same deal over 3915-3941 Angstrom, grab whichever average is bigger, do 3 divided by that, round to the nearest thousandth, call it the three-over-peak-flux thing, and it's 0.374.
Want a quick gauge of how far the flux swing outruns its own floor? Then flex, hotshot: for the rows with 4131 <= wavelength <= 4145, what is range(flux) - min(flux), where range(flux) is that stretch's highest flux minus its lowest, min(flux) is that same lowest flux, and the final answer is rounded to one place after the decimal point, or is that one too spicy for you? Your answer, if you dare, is -6.5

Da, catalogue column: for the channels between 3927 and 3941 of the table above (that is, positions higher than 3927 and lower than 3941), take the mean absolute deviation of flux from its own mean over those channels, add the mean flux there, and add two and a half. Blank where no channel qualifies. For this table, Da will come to 7.09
